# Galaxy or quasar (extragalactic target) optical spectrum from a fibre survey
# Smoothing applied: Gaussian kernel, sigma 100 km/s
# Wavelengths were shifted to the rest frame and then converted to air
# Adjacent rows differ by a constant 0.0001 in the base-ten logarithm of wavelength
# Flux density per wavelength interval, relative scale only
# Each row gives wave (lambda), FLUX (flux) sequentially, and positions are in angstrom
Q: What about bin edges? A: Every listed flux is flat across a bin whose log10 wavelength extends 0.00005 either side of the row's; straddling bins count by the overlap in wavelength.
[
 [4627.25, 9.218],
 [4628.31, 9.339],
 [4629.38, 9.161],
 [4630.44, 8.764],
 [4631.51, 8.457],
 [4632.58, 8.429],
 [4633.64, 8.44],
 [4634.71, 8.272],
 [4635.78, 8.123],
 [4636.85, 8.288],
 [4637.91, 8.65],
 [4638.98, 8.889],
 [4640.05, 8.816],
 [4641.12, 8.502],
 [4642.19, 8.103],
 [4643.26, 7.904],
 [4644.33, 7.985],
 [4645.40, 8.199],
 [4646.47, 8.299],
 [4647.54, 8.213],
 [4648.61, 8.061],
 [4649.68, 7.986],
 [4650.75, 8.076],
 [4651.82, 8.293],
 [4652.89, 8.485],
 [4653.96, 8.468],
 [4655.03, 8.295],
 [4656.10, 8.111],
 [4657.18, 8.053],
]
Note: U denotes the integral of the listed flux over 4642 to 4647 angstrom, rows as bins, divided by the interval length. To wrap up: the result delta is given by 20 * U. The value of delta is 161.9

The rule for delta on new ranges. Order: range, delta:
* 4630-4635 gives 169.4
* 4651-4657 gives 166.0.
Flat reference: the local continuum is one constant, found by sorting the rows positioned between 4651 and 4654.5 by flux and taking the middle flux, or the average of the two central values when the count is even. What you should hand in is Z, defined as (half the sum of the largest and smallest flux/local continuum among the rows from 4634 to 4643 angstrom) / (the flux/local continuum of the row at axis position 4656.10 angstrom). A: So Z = 1.05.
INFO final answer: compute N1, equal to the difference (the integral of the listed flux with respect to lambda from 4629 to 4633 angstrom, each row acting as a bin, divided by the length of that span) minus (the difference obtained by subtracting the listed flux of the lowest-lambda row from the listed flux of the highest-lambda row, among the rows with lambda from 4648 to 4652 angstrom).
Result 8.46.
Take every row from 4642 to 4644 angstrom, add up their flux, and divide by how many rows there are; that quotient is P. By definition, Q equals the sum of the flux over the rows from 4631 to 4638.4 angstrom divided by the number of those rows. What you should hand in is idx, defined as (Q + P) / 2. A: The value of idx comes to 8.19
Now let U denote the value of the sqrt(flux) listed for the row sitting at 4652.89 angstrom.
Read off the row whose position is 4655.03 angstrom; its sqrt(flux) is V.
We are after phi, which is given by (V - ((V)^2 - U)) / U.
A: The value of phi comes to -0.86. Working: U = 2.91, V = 2.88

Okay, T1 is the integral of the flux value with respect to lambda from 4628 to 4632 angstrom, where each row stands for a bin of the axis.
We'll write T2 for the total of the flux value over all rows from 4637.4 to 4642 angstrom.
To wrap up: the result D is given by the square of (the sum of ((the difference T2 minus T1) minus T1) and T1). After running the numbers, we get 0.6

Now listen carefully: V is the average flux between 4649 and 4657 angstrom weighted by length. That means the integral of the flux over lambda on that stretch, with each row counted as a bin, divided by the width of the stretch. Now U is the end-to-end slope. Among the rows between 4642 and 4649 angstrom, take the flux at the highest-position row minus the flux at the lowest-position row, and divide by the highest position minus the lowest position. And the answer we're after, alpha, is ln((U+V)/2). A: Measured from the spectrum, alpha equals 1.41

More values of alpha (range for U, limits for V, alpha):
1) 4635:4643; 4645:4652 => 1.41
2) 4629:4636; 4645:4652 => 1.39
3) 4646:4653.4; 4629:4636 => 1.45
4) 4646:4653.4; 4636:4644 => 1.44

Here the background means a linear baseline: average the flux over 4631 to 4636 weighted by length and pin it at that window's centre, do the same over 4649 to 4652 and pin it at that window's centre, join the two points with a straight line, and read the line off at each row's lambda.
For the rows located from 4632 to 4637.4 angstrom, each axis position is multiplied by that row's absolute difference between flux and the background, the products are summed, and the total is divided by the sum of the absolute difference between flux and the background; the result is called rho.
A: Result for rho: 4634.8 angstrom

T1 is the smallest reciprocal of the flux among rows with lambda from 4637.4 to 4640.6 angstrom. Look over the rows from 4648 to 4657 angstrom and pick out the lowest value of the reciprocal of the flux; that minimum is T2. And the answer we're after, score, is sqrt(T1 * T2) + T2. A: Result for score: 0.233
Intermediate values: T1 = 0.112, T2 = 0.118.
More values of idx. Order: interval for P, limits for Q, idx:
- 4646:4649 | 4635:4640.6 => 8.37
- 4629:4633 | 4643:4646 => 8.37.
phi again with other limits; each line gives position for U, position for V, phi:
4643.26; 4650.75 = -0.86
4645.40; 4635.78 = -0.84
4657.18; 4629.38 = -1.16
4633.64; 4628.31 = -1.16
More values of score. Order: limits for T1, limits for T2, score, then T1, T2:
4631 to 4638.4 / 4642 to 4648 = 0.239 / 0.116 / 0.120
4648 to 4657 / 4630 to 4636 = 0.230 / 0.118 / 0.114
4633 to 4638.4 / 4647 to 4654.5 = 0.235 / 0.116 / 0.118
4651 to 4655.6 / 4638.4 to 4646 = 0.228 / 0.118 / 0.112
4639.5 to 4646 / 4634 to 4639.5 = 0.225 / 0.113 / 0.112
